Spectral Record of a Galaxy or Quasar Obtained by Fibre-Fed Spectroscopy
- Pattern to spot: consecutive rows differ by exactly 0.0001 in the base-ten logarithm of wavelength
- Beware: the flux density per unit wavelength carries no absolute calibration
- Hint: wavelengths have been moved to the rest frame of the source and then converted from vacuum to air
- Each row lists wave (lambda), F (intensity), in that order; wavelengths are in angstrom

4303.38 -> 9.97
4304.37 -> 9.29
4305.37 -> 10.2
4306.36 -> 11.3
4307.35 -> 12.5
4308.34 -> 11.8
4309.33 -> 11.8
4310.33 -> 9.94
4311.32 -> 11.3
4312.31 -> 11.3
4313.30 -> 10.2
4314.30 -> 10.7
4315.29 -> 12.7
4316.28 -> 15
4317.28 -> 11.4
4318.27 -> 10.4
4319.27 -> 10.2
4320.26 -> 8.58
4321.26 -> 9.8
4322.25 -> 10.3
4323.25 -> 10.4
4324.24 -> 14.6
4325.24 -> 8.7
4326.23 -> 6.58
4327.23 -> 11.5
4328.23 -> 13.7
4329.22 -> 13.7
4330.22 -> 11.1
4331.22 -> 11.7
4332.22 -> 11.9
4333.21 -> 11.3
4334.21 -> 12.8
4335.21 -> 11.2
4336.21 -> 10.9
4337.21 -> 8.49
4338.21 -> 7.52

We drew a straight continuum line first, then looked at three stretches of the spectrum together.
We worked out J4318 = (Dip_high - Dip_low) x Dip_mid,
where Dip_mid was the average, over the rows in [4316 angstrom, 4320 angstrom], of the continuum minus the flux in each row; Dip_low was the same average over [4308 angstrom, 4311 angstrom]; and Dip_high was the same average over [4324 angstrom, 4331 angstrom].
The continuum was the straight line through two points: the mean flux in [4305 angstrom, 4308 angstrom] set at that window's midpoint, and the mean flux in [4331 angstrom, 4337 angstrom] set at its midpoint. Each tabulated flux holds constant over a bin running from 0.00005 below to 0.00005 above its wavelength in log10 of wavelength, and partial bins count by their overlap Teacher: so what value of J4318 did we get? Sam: 0.0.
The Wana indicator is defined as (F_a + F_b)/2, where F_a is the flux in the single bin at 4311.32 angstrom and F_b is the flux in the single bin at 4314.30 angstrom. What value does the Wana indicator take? 11.0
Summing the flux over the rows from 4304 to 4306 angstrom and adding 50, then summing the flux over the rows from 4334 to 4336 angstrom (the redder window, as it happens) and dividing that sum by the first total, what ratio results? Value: 0.345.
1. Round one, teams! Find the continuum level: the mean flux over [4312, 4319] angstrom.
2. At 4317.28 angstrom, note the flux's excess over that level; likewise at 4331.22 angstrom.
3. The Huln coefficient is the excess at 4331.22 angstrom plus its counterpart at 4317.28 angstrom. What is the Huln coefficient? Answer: 0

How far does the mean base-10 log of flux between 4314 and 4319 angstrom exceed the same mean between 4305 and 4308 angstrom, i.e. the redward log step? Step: 0.02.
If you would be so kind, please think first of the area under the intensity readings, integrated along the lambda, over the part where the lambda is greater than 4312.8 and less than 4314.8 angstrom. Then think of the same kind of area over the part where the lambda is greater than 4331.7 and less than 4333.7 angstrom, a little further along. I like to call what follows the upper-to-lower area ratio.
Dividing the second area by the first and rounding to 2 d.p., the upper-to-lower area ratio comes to 1.11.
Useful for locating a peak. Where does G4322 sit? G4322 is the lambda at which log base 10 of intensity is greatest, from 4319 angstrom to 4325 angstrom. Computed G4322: 4324.24 angstrom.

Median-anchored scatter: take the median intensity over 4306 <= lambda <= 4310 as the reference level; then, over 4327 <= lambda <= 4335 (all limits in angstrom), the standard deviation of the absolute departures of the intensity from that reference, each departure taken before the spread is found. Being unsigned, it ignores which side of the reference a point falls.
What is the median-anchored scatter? 0.7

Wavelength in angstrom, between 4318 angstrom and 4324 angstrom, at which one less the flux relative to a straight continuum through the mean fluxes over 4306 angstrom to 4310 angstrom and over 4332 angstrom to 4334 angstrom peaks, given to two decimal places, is 4320.26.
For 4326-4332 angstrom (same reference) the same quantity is 4326.23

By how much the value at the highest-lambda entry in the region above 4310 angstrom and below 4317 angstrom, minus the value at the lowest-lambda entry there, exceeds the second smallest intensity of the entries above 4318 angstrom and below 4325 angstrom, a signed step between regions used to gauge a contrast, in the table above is -4.7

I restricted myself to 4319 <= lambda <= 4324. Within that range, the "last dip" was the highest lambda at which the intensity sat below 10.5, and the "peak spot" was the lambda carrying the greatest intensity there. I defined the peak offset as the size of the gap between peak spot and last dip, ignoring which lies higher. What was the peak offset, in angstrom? 0.0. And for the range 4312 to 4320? 3.0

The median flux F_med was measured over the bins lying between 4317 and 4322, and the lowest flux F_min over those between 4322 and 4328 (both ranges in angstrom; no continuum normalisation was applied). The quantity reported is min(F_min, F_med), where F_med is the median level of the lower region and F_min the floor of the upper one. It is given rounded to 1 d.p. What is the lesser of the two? 6.6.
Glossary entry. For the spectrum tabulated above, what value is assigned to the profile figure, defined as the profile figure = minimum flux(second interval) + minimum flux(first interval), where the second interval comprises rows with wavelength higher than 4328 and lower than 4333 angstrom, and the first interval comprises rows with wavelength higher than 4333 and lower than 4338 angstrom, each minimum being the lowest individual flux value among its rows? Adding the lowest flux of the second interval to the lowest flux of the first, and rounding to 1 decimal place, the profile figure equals 19.6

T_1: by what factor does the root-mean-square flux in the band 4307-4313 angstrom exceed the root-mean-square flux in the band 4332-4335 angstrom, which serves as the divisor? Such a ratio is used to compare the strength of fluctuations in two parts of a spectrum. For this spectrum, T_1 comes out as 0.95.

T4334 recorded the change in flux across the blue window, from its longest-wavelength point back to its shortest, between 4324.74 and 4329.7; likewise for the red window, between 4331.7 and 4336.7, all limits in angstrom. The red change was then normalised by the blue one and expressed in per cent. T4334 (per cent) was -20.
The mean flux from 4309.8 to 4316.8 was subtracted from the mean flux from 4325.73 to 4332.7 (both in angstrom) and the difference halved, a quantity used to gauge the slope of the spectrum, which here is -0.1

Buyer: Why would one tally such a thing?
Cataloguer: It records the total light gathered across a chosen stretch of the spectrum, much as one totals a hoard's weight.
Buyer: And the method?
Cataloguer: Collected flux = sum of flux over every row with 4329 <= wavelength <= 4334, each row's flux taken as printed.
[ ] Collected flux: 60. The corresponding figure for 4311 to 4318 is 83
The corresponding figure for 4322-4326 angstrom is 44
